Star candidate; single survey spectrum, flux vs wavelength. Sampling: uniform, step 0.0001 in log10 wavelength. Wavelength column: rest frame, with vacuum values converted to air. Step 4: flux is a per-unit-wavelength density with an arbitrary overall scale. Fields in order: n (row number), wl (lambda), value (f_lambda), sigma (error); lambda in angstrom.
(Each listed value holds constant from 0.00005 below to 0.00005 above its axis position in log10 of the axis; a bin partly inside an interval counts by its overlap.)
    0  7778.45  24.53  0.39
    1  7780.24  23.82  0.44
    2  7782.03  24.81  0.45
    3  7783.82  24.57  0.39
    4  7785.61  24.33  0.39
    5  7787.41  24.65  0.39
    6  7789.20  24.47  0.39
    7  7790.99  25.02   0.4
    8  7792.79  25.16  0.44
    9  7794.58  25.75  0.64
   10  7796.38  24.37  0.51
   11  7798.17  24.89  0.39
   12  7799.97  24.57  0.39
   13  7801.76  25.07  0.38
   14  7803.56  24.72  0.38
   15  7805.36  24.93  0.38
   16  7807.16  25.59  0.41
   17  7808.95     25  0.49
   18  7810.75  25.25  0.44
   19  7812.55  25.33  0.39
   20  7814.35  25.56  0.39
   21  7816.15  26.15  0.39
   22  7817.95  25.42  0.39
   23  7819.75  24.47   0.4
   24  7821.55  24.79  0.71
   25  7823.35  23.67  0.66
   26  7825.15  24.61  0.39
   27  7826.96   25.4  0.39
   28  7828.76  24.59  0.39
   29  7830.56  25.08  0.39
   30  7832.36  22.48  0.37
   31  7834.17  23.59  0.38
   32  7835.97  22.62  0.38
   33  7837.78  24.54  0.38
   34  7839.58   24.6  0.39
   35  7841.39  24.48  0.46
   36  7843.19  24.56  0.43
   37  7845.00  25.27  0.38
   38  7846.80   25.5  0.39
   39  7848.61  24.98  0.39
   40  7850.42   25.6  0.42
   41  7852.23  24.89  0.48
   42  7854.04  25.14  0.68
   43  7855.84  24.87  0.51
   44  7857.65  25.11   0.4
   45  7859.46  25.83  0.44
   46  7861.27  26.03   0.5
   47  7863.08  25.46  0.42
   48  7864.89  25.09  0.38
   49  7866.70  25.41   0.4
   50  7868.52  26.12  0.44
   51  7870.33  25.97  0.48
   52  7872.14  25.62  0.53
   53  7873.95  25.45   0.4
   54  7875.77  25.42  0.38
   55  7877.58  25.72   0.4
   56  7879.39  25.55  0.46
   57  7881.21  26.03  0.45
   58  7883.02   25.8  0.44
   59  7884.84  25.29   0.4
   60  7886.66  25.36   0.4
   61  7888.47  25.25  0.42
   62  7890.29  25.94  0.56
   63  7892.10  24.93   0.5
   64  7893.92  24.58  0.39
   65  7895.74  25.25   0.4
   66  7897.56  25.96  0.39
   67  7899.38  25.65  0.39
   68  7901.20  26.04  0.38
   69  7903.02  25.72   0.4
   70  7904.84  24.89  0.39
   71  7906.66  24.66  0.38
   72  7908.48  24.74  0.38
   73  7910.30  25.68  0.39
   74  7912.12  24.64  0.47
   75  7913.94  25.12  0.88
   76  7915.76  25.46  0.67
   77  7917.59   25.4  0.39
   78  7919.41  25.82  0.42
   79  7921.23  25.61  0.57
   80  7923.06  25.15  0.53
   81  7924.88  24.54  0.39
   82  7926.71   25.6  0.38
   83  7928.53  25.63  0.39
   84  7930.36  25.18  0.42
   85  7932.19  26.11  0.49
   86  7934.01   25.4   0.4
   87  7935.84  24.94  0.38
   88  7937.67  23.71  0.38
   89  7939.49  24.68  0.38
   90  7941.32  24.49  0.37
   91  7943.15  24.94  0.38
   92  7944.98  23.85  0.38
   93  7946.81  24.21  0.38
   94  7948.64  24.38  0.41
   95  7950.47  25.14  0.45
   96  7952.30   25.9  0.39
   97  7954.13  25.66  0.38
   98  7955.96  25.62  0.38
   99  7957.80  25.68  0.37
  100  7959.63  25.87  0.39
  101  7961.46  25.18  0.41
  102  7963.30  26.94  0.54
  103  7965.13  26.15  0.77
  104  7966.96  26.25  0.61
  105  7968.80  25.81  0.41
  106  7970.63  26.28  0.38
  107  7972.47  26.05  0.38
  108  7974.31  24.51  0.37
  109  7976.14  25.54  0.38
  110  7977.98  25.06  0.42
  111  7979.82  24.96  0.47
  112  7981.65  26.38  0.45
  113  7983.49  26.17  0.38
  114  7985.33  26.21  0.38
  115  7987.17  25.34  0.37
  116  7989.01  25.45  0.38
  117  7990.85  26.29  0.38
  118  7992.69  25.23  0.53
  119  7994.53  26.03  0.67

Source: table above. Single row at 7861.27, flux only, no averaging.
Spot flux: 26.03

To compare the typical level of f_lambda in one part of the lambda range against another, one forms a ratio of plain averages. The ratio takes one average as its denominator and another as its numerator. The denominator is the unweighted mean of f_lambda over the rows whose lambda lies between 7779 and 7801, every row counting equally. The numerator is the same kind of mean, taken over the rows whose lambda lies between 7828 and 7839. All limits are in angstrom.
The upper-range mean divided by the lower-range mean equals 0.96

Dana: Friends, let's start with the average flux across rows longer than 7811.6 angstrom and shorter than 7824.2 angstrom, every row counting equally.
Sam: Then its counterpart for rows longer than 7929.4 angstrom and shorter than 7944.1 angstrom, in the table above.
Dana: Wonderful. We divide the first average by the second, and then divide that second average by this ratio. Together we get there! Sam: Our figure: 24.8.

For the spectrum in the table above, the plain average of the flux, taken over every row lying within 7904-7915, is 25.0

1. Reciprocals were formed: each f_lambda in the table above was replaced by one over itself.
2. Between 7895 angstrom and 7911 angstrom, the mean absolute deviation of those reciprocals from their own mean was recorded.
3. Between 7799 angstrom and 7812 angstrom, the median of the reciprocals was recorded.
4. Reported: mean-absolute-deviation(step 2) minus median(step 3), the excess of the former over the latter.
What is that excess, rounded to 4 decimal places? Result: -0.0393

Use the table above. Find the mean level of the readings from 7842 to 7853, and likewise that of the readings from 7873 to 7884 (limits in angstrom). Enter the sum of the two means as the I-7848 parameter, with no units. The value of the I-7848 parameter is 50.8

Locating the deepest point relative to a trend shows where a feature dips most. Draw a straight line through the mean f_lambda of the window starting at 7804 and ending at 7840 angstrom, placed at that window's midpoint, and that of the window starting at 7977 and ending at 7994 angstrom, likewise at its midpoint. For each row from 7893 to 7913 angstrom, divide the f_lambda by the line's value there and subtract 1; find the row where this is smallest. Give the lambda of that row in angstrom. 7912.12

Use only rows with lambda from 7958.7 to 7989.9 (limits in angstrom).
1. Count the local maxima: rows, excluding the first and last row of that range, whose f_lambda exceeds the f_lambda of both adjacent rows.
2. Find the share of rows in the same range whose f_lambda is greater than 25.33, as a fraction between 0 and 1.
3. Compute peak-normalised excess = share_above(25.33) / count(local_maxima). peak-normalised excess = 0.127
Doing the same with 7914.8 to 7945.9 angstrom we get 0.094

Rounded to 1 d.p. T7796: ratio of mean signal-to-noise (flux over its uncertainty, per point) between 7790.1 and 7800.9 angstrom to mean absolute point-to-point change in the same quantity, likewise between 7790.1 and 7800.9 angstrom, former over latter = 6.0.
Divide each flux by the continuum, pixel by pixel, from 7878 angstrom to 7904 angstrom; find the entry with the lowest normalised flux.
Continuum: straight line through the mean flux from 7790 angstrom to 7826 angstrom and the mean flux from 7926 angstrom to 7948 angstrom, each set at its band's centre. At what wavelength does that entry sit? 7893.92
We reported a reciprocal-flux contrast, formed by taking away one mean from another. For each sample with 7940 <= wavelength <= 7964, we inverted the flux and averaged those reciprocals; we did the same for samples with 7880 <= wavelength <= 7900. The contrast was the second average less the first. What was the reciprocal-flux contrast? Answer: -0.0004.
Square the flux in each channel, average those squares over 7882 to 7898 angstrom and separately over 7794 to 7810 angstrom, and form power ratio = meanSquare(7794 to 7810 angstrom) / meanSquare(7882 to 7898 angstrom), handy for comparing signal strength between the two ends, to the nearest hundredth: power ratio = 0.97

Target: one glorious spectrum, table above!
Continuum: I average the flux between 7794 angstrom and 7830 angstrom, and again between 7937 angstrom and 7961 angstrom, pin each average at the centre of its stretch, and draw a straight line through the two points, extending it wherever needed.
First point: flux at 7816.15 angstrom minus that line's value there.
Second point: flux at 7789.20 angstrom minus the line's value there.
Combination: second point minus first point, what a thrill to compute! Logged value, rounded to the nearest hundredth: -1.69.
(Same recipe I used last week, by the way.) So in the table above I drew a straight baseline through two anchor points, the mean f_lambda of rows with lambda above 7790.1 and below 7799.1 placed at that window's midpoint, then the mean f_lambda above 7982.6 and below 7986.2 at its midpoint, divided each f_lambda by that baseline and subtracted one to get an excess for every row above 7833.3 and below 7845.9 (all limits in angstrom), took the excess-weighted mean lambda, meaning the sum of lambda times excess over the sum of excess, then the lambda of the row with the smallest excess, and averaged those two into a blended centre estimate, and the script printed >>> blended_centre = 7836.7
